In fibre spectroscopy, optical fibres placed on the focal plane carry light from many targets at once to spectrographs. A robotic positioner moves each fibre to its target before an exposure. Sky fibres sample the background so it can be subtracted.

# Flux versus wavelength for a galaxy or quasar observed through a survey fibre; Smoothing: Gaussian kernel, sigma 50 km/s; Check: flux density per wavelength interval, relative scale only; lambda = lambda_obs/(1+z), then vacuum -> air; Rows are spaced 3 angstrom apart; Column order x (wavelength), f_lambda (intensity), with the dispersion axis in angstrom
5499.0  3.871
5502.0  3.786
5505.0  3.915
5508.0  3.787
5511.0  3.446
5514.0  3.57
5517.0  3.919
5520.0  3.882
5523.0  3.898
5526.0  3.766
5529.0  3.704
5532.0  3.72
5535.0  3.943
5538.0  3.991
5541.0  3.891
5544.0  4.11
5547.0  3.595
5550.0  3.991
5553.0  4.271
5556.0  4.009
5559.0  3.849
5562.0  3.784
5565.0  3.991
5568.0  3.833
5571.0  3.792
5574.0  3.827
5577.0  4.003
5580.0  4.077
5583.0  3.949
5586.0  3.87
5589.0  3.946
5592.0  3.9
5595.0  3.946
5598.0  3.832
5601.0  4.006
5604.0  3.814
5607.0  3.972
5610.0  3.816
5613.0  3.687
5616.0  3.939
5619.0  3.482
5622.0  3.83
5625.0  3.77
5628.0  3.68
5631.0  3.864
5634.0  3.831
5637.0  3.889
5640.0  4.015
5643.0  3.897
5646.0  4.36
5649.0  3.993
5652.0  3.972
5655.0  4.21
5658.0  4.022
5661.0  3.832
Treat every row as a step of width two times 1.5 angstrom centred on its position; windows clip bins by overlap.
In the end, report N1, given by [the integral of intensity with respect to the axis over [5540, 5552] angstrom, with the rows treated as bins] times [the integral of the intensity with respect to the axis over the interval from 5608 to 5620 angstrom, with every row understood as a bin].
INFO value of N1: 2114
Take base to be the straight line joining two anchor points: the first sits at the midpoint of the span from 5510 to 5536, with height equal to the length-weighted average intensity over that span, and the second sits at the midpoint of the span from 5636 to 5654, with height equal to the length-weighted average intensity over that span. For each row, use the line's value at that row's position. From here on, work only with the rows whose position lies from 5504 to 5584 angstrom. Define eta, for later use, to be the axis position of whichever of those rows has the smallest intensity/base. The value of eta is 5511.0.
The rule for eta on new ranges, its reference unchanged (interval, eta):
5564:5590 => 5571.0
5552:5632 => 5619.0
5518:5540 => 5529.0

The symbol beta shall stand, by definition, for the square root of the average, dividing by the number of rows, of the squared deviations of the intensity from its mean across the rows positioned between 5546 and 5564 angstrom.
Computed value 0.21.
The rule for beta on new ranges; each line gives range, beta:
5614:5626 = 0.17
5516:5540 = 0.10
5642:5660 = 0.16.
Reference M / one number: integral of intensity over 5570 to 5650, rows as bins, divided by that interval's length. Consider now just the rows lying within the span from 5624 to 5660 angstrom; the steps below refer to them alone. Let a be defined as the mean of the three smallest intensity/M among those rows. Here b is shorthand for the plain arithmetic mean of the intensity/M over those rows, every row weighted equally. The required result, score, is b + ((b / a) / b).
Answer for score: 2.05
